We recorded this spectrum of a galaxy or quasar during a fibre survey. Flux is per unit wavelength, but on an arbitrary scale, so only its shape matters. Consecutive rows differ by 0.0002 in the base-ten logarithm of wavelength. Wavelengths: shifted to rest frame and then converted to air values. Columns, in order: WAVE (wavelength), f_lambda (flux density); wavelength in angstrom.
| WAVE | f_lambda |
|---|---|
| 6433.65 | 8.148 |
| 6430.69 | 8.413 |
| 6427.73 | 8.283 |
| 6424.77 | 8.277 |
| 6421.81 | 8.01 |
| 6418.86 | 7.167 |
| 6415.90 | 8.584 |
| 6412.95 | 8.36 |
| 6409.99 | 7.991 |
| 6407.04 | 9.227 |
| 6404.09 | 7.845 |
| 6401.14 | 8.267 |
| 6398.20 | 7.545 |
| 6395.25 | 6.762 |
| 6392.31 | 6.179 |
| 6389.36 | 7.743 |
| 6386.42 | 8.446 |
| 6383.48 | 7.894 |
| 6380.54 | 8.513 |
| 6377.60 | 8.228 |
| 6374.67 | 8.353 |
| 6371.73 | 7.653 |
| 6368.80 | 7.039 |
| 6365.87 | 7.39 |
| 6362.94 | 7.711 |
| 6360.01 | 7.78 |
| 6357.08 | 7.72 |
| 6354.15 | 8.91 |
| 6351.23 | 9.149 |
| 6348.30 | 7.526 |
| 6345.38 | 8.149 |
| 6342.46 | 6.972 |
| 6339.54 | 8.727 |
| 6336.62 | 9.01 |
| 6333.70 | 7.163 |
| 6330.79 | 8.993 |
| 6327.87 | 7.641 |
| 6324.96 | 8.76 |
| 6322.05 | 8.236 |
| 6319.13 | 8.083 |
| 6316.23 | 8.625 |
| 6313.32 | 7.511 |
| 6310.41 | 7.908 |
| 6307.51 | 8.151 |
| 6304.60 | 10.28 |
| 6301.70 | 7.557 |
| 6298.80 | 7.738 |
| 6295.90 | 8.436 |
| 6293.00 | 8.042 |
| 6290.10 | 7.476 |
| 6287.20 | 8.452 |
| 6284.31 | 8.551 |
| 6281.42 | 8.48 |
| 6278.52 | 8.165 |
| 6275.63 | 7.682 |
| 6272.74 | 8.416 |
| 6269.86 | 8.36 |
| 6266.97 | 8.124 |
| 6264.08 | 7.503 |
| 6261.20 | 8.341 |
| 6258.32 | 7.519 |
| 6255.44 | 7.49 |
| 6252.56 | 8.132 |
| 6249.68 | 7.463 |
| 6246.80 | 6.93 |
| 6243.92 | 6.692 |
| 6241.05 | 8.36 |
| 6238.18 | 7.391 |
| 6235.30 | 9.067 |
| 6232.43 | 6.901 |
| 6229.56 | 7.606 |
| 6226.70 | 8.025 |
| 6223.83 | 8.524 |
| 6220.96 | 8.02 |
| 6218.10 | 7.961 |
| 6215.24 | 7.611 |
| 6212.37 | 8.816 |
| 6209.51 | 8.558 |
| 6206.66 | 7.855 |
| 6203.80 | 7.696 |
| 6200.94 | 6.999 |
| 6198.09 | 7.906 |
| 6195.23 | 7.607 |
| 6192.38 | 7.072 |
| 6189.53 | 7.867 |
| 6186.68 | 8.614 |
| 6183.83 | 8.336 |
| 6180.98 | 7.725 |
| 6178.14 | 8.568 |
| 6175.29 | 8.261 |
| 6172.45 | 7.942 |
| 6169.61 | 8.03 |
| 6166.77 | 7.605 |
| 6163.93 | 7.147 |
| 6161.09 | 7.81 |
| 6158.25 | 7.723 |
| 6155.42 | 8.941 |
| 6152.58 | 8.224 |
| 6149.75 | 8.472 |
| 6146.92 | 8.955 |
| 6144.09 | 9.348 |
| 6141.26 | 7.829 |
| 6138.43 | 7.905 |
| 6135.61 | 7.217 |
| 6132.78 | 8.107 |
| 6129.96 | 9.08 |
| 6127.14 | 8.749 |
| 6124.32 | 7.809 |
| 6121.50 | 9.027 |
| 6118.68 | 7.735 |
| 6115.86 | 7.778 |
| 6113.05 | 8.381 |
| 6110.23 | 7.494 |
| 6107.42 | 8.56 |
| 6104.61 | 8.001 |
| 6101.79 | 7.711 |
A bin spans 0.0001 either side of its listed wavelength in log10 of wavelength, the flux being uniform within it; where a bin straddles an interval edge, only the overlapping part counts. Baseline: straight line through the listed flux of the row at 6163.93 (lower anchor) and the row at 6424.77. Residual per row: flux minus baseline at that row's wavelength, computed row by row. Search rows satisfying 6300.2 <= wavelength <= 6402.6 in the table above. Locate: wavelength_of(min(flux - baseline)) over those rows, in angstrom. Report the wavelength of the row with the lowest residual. 6392.31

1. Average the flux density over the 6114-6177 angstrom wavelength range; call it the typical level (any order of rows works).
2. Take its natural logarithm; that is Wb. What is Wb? 2.10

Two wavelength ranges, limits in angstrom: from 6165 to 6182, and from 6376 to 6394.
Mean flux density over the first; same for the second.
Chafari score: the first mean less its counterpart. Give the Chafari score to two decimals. 0.19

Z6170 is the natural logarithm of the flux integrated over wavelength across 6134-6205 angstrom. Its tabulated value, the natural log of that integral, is 6.341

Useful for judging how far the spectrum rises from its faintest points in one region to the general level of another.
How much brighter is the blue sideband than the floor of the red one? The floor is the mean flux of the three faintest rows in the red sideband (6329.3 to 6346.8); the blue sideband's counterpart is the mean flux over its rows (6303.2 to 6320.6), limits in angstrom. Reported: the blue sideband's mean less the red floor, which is 1.0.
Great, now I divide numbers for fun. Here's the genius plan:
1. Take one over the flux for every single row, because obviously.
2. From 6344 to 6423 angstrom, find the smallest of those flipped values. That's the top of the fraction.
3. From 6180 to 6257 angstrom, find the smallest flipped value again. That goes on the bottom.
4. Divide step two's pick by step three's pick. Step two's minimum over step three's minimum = 0.98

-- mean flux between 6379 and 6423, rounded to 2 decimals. 7.90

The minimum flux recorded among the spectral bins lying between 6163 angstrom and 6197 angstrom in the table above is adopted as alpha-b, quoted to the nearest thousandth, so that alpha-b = 7.072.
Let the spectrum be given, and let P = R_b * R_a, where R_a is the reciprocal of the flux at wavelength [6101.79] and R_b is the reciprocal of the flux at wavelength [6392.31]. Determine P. 0.0210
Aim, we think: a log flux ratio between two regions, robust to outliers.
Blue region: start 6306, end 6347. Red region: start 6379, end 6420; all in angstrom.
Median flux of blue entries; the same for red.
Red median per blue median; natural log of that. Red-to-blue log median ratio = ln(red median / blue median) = -0.03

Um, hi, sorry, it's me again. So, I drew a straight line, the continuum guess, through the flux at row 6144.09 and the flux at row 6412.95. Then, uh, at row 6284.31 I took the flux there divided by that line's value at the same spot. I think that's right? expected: 0.97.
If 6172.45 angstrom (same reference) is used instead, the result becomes 0.86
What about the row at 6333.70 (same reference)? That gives 0.83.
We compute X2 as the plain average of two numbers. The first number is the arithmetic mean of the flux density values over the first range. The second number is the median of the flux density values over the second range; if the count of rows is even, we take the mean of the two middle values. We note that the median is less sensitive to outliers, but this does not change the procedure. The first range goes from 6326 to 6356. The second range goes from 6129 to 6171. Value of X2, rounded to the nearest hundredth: 8.13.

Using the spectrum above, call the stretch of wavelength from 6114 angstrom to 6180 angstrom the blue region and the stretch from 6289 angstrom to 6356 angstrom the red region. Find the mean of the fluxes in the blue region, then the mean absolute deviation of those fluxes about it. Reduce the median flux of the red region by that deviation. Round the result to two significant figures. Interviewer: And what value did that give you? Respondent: 7.6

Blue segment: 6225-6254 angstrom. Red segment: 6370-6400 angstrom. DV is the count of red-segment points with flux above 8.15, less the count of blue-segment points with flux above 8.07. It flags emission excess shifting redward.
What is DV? 1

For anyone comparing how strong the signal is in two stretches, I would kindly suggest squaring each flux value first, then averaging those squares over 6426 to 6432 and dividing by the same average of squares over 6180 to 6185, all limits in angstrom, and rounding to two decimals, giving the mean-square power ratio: 1.08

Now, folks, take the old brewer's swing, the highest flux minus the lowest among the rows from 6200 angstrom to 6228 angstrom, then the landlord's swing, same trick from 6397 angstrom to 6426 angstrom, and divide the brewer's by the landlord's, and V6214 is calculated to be 0.88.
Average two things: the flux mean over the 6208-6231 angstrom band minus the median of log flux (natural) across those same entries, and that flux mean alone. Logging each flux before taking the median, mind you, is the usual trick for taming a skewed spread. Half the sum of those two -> 7.10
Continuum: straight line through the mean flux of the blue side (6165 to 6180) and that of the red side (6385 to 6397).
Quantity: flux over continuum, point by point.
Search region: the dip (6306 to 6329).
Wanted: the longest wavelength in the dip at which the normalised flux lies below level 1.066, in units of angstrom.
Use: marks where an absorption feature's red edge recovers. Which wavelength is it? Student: 6327.87 angstrom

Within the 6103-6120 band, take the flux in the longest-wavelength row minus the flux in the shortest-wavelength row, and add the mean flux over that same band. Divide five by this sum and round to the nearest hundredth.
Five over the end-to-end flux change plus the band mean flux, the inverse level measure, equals 0.65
